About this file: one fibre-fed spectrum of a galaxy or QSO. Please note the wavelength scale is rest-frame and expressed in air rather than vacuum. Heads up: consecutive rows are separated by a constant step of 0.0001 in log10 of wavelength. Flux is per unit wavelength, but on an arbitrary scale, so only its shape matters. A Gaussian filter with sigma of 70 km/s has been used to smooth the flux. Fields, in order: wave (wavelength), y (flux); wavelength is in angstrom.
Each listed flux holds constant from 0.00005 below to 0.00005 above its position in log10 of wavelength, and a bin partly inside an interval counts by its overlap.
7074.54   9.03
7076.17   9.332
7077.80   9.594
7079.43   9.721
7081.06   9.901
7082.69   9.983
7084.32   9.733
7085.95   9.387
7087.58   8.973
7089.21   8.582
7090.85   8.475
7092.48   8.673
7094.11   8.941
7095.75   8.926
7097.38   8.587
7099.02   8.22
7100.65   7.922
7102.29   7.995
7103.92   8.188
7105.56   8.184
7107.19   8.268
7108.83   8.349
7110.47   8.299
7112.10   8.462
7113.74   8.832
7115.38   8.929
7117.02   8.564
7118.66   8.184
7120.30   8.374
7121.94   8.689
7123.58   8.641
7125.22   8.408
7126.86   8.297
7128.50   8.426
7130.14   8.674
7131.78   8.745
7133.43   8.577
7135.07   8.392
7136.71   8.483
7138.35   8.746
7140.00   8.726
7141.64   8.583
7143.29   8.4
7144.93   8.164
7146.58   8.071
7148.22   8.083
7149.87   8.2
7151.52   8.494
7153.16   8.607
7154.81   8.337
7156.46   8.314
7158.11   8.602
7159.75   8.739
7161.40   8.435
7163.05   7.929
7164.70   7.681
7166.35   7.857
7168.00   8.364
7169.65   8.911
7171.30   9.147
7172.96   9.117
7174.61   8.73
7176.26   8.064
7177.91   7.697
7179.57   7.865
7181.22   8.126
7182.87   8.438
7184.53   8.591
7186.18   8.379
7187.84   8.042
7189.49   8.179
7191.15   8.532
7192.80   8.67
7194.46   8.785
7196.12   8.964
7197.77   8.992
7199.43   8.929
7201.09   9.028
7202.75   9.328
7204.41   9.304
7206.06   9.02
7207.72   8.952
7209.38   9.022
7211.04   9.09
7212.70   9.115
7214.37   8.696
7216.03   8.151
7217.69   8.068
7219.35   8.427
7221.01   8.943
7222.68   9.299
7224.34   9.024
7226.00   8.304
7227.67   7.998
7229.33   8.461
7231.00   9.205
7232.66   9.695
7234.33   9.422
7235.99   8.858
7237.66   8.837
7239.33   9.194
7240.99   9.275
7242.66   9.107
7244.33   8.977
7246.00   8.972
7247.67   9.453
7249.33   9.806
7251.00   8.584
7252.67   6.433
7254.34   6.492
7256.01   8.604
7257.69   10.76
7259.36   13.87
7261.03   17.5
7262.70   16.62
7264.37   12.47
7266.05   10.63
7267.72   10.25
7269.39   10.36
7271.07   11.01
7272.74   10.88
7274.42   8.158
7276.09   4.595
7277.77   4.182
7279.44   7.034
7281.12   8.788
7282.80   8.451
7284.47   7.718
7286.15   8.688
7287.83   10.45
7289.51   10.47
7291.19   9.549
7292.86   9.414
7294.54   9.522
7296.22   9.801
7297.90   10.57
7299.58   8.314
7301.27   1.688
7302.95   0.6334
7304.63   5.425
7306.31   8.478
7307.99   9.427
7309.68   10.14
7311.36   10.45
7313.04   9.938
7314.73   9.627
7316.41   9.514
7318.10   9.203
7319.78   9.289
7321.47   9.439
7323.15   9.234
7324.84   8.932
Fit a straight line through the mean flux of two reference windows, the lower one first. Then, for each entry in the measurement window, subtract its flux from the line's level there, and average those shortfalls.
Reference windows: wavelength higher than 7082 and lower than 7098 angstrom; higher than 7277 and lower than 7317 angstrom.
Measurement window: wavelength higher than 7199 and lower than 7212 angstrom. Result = -0.5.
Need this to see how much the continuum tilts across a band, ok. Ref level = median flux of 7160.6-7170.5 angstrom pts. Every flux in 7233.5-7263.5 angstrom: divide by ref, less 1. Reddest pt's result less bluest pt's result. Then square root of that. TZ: 0.94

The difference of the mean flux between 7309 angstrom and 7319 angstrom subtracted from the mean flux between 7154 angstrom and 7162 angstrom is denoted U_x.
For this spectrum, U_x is -1.3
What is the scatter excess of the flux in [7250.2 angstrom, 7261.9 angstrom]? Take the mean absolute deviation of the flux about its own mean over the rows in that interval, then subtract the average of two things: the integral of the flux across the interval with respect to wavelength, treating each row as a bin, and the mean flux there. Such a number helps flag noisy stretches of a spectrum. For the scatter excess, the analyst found -62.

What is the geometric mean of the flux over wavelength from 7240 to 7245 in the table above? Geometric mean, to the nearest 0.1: 9.1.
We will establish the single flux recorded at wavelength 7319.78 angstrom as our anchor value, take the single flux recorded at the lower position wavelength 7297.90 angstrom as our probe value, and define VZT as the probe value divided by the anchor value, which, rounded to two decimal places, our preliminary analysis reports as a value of 1.14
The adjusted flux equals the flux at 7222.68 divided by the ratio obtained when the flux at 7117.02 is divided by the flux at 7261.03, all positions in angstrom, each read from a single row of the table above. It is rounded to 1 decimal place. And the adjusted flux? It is 19.0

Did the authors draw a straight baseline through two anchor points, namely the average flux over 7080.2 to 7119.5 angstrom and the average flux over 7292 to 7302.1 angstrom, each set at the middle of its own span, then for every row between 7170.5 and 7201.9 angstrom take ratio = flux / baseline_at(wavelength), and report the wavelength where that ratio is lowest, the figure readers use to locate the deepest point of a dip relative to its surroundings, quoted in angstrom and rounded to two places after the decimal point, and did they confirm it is 7177.91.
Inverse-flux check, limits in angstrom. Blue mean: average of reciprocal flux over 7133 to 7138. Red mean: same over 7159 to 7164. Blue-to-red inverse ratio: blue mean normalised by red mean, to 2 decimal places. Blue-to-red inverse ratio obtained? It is 0.98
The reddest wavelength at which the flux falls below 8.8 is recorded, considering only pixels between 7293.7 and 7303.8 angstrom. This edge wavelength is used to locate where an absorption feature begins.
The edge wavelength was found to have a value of 7302.95 angstrom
